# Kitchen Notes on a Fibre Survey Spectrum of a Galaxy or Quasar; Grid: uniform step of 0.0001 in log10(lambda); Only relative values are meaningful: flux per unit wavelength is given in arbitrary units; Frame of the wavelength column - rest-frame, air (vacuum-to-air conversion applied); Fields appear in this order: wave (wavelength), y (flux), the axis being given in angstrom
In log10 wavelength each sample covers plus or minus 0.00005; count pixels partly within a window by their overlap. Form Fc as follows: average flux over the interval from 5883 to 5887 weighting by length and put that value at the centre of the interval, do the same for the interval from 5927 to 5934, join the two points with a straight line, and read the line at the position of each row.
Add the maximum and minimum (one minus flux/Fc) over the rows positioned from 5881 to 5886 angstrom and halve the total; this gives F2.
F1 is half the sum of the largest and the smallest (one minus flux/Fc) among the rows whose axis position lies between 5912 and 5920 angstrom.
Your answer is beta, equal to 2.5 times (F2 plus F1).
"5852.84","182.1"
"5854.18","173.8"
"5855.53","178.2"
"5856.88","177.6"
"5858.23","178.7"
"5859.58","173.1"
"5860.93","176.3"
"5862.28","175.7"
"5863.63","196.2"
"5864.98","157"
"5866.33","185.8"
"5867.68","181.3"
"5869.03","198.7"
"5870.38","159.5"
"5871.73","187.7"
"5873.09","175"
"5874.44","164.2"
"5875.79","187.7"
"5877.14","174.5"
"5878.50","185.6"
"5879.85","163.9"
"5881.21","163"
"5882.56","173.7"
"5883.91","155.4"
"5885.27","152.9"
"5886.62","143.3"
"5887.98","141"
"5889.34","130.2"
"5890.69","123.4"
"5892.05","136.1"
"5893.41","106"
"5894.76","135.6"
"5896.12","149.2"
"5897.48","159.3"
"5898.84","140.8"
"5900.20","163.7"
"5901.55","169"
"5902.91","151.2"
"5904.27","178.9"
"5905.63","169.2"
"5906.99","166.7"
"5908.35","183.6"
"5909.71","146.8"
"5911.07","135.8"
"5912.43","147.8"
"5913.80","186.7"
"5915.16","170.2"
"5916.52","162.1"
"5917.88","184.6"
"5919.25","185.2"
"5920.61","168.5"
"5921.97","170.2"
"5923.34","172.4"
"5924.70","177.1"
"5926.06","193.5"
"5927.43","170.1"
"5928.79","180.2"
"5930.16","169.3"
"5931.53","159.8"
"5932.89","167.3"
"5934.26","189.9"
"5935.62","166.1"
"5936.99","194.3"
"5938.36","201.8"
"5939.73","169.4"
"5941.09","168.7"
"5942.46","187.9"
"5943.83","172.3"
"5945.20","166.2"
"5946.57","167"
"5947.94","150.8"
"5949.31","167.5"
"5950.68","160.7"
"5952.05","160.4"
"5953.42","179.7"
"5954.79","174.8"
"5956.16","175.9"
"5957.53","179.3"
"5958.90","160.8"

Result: -0.24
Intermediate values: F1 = -0.02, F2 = -0.07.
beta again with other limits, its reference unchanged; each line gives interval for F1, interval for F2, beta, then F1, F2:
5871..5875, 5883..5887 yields -0.42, -0.19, 0.02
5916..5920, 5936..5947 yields -0.25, -0.05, -0.05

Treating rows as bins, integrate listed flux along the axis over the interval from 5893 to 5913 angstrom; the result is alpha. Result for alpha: 3086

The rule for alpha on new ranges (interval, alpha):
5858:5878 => 3563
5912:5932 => 3471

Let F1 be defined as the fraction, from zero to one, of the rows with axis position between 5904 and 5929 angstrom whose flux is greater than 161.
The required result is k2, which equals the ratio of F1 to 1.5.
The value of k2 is 0.56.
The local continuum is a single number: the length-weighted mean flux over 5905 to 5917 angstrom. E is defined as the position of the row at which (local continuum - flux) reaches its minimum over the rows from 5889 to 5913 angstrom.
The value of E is 5908.35 angstrom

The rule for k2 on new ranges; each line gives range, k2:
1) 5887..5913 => 0.21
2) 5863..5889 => 0.46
